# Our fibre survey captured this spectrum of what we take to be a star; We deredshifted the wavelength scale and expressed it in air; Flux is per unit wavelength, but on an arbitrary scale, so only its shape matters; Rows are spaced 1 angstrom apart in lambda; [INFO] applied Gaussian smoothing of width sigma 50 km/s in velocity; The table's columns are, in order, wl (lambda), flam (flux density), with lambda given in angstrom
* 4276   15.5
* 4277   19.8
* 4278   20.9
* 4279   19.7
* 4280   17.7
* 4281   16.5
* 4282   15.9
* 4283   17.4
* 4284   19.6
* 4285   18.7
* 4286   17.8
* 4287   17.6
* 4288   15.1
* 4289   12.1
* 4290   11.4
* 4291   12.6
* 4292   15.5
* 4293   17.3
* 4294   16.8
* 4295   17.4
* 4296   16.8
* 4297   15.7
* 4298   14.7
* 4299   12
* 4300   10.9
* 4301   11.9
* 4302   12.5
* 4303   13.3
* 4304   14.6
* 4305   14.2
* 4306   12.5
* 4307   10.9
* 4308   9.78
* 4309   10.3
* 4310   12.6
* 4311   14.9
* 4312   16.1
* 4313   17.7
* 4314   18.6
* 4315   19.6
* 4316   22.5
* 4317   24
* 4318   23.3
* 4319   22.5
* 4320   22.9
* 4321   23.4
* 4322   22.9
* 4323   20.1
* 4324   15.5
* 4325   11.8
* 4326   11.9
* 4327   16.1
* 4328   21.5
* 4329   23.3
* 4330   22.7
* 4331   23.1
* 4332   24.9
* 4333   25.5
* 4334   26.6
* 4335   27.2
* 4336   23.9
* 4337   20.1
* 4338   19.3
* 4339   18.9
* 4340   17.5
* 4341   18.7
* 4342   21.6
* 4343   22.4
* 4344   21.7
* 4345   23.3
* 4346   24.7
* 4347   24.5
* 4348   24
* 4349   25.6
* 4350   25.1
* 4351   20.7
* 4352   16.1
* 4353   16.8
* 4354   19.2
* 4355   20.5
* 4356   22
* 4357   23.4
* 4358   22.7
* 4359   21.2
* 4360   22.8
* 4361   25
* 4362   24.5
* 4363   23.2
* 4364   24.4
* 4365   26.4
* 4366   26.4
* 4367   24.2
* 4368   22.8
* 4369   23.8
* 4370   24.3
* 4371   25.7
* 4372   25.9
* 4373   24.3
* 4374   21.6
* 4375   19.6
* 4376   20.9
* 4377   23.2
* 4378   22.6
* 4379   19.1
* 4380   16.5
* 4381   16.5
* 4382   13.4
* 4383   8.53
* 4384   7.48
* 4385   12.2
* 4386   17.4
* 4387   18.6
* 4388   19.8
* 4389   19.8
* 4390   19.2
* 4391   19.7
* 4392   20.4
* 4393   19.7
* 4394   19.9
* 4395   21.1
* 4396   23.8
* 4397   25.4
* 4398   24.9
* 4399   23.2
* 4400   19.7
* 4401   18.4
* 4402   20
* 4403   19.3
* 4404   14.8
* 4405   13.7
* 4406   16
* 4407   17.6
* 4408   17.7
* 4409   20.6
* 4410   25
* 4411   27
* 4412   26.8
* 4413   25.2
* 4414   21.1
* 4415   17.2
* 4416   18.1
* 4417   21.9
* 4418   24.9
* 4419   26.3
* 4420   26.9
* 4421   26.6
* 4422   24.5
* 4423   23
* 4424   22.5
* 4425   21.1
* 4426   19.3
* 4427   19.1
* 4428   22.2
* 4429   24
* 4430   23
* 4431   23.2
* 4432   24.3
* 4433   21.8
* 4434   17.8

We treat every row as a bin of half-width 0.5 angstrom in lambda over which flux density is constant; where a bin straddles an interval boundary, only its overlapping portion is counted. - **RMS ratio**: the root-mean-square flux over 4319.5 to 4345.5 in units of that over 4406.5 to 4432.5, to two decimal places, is 0.94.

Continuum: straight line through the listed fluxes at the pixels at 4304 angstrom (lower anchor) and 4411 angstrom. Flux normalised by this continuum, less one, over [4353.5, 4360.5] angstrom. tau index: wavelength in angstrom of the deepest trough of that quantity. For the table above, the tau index 4354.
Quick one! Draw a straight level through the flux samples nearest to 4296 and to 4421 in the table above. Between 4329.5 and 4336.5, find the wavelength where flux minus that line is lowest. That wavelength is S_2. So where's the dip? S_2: 4330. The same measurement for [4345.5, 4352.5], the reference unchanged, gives 4352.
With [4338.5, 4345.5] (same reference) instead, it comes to 4340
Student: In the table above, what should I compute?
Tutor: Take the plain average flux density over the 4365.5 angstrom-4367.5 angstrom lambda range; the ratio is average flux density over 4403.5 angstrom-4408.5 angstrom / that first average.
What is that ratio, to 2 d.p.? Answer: 0.63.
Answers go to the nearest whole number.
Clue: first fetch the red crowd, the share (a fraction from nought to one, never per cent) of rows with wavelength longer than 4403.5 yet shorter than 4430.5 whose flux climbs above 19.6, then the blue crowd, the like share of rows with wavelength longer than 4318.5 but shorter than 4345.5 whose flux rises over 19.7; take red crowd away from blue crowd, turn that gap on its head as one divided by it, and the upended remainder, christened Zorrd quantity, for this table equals 27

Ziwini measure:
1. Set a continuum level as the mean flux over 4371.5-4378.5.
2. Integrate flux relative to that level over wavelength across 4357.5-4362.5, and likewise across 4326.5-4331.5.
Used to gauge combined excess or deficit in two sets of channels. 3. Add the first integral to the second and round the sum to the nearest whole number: -3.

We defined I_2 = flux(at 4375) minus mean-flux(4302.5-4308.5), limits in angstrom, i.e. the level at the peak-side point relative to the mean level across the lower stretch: 7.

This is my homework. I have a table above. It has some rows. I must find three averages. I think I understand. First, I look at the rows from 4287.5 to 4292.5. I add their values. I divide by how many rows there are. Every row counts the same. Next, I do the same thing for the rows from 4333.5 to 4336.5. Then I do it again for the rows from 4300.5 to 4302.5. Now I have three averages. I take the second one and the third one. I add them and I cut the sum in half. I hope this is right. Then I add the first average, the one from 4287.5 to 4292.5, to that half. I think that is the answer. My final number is 32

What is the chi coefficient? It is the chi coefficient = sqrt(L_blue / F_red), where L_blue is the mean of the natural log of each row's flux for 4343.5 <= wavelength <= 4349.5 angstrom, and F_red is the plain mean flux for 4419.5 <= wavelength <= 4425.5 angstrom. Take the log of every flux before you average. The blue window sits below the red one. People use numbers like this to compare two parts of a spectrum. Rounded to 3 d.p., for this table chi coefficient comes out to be 0.363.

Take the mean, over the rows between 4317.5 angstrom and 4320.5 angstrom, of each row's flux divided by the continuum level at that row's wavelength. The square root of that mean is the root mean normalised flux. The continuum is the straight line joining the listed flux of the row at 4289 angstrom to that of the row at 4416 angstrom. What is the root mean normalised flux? 1.30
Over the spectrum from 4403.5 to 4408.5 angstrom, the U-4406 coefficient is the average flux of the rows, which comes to 16.0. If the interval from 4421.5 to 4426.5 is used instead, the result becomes 22.1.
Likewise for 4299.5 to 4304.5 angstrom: 12.6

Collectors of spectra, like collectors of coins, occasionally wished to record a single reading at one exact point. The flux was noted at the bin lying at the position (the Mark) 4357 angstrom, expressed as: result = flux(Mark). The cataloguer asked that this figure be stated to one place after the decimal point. 23.4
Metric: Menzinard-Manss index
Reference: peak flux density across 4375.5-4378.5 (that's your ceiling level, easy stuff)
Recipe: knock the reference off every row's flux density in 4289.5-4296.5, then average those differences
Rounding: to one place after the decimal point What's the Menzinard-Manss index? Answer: -7.8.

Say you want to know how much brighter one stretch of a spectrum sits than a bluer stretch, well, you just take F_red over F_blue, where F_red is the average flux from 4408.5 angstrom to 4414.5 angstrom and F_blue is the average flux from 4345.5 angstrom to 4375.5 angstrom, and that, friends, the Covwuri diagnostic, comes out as 1.1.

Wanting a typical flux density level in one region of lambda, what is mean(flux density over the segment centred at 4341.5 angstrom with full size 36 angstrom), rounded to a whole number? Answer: 21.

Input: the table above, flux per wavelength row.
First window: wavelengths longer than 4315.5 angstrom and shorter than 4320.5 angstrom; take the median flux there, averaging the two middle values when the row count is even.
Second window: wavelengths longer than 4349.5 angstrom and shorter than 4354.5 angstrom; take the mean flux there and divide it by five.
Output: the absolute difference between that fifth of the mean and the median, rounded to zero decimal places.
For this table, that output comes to 19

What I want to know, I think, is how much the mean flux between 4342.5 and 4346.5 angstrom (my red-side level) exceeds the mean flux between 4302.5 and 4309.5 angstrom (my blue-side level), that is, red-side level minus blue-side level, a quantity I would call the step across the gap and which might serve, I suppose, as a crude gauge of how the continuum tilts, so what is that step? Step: 11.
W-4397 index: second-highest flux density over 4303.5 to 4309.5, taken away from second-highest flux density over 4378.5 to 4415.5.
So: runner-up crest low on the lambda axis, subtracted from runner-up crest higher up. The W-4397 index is 13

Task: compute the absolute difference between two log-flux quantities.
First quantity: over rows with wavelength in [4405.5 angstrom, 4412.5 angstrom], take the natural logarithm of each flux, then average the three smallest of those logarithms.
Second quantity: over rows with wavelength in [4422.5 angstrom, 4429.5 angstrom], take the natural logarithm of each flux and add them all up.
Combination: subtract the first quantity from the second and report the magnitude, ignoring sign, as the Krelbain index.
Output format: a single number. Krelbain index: 18.6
